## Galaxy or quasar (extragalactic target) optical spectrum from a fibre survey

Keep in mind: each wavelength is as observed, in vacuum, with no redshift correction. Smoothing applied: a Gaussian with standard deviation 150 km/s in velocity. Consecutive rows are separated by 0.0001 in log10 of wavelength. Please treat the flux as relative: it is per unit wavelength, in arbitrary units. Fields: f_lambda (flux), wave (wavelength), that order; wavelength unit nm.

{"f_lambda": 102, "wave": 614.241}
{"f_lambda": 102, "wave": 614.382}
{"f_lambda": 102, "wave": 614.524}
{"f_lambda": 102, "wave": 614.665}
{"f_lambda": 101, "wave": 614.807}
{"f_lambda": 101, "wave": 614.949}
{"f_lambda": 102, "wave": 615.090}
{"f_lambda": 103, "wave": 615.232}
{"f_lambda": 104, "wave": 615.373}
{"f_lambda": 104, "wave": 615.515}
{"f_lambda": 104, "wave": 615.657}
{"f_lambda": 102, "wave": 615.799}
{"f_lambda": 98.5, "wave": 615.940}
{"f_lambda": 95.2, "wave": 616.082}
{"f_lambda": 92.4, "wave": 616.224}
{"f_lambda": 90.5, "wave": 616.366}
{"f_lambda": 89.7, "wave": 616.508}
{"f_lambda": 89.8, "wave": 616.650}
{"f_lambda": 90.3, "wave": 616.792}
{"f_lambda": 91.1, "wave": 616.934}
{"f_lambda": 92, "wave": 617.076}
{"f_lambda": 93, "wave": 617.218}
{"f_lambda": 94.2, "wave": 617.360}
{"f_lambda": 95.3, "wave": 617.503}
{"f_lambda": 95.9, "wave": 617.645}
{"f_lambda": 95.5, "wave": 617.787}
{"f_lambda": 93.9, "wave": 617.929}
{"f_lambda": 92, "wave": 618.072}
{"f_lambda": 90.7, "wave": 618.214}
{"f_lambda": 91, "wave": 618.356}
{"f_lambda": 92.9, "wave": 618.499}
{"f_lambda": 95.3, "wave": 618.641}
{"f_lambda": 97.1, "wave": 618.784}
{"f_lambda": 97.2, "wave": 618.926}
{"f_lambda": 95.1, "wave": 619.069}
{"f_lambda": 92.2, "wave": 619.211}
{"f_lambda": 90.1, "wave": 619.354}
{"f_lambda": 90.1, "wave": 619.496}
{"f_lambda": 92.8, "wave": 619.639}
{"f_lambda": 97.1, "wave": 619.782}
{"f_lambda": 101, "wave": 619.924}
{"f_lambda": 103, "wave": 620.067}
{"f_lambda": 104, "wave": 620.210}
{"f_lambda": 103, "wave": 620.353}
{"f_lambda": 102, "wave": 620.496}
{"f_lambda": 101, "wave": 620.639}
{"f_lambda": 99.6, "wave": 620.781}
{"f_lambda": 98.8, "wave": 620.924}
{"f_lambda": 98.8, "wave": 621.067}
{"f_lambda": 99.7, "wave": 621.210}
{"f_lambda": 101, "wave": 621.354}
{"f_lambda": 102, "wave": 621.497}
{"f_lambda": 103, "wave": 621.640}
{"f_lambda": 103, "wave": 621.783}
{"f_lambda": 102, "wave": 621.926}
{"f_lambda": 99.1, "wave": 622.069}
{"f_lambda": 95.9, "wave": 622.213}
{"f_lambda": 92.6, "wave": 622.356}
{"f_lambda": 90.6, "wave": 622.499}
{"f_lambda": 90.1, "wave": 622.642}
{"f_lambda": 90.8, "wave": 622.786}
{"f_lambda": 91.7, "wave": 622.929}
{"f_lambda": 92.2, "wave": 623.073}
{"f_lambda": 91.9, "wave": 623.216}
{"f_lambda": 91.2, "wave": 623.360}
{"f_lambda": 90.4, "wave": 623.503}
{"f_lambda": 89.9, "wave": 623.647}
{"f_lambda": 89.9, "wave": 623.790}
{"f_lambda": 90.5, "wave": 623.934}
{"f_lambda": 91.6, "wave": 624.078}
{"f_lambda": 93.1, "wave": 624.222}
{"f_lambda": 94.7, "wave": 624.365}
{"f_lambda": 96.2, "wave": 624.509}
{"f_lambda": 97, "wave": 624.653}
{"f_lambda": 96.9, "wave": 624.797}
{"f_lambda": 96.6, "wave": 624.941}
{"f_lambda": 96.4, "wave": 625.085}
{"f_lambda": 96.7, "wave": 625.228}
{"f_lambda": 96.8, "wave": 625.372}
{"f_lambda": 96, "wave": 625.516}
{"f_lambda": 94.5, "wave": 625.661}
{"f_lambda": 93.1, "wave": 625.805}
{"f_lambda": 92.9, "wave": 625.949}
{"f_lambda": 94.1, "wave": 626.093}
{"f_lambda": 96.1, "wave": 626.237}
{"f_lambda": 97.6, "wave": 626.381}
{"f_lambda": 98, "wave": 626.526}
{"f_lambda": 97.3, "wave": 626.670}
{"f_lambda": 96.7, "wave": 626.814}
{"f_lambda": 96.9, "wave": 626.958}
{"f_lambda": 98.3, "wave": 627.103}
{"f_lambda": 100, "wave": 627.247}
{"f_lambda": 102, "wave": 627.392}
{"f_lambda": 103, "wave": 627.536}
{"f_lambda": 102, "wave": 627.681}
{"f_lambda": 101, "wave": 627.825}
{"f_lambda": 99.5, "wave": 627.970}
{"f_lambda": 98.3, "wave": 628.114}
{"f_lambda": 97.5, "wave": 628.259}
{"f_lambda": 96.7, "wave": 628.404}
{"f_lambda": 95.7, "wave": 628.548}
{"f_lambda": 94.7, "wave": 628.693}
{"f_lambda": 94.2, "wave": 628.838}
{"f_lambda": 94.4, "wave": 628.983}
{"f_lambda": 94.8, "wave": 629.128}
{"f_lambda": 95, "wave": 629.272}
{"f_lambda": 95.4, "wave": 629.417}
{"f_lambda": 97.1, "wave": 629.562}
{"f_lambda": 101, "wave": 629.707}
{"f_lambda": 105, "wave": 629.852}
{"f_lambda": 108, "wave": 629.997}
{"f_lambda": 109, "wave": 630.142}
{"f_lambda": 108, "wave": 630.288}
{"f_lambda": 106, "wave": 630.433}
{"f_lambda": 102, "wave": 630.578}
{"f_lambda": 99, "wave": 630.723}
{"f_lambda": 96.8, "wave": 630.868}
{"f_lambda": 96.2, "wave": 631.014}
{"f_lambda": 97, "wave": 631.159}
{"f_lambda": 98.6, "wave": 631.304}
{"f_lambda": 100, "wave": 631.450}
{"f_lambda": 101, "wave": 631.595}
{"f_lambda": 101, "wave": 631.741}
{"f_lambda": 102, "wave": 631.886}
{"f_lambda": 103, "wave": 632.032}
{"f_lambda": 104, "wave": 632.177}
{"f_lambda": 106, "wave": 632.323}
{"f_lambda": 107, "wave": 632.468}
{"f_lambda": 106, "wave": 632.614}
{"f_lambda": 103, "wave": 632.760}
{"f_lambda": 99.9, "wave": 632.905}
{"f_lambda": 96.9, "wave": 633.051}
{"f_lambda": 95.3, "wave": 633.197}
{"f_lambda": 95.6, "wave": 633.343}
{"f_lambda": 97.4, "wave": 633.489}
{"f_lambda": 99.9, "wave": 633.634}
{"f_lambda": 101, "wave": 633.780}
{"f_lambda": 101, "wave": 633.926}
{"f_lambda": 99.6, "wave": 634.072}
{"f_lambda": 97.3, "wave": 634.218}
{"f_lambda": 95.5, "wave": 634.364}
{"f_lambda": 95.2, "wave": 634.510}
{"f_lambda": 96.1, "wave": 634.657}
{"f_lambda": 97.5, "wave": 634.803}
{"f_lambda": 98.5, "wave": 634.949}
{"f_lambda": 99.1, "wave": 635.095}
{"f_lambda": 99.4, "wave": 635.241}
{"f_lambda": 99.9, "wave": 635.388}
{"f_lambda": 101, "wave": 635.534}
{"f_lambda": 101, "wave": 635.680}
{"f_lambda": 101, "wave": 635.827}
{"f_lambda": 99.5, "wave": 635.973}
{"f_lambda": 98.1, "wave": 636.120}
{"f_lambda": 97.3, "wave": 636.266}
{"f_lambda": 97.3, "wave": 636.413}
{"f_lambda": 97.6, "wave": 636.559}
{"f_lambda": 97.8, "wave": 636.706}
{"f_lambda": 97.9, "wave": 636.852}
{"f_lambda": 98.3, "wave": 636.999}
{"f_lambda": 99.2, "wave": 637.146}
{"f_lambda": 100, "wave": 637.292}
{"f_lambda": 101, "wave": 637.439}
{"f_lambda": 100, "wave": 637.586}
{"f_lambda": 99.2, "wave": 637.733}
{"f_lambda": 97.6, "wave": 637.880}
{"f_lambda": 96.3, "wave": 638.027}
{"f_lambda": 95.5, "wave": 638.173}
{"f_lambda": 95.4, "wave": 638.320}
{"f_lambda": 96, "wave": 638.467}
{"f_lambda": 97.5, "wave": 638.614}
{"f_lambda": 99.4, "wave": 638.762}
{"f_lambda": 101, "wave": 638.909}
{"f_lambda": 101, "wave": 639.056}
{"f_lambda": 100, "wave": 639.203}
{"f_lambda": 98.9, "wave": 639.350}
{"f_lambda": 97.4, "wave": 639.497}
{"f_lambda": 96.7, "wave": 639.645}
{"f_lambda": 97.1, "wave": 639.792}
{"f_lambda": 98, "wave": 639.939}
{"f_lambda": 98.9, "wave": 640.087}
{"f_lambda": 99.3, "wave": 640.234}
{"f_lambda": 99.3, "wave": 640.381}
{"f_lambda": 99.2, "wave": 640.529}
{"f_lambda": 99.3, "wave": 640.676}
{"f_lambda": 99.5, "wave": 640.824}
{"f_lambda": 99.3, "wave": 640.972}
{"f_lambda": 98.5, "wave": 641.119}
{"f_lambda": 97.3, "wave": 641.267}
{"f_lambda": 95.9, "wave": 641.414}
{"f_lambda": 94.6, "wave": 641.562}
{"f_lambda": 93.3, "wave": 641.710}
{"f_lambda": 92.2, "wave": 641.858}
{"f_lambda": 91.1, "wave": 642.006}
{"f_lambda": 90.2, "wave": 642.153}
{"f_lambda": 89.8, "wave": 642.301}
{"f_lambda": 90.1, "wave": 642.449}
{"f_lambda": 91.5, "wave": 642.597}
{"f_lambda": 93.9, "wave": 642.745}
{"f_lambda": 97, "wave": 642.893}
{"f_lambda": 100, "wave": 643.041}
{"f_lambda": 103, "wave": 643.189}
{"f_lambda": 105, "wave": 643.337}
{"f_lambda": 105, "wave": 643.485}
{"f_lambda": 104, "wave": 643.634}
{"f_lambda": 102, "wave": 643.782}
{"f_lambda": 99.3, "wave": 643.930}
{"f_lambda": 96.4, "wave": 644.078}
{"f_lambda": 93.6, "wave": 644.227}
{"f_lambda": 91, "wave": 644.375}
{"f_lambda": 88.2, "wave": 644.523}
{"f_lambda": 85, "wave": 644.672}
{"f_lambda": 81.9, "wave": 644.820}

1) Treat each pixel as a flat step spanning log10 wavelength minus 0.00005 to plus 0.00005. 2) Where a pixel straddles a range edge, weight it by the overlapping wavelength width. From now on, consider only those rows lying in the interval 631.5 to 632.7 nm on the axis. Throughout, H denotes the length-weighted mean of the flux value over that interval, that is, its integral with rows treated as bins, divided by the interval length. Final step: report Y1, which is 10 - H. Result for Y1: -93.7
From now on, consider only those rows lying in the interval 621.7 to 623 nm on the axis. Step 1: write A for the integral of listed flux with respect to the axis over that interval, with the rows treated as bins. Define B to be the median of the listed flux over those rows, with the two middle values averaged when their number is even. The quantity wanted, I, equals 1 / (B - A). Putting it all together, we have -0.0321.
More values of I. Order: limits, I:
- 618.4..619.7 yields -0.0348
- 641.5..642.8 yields -0.0359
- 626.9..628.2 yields -0.0332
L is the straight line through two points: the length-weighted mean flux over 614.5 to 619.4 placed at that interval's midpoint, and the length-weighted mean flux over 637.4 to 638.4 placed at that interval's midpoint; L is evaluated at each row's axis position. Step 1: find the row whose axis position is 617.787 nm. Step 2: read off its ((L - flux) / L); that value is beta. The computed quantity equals 0.0044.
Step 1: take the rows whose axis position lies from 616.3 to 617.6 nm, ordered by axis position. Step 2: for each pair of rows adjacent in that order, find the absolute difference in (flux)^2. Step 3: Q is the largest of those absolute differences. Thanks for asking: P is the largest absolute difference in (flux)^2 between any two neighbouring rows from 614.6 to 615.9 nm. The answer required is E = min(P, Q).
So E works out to 225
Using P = 412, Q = 225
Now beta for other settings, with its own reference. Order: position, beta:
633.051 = 0.0043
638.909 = -0.0322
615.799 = -0.0654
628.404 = 0.0020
